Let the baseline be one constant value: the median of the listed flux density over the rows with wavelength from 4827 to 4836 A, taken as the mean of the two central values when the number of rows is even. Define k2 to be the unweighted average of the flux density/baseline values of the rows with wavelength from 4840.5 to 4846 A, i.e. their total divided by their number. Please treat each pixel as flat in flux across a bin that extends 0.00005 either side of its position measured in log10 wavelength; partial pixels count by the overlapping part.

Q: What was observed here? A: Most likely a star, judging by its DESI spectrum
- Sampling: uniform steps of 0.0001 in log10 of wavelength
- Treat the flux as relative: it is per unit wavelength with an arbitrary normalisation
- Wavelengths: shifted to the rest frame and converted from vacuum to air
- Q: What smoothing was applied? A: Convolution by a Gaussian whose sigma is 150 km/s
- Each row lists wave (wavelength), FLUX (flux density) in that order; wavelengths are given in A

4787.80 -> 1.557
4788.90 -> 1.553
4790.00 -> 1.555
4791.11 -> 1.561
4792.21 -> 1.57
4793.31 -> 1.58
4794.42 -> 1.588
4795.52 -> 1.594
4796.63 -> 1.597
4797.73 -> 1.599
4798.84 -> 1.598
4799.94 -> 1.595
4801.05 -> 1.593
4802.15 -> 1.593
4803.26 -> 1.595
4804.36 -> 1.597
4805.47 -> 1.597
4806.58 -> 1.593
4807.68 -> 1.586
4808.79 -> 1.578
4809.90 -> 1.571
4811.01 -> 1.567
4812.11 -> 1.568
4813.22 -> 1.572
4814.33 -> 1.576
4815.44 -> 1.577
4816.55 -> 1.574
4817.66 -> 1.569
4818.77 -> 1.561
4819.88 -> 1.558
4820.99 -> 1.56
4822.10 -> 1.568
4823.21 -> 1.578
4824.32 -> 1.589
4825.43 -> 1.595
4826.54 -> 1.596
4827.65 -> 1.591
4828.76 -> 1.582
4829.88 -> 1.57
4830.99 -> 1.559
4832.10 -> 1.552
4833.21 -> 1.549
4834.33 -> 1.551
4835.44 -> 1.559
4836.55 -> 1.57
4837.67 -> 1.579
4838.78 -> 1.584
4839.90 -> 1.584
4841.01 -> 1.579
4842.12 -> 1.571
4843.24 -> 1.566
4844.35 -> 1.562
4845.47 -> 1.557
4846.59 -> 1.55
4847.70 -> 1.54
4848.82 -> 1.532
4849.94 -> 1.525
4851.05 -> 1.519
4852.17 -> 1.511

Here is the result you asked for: 1.01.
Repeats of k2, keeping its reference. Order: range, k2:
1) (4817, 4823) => 1.00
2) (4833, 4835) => 0.99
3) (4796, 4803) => 1.02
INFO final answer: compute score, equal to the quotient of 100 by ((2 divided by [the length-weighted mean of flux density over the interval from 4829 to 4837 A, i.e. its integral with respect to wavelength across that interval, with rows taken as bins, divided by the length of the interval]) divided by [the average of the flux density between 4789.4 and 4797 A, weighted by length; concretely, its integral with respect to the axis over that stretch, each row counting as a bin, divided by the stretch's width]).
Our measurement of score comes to 123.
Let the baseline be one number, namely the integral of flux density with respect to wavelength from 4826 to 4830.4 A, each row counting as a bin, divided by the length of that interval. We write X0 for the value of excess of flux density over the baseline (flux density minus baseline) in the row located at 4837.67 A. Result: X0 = -0.004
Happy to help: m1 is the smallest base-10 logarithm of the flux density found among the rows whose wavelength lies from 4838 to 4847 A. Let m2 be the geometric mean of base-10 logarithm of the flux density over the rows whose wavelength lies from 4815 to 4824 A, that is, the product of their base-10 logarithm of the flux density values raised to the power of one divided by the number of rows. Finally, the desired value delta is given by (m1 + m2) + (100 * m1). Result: 19.4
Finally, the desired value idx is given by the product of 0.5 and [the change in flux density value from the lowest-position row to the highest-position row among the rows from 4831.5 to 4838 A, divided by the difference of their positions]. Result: 0.002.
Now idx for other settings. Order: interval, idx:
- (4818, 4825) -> 0.003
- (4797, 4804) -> 0.000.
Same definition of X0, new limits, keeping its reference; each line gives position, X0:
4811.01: -0.016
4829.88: -0.013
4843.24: -0.017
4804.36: 0.014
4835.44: -0.024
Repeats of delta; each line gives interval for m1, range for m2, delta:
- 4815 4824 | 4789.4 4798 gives 19.6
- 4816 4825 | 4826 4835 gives 19.6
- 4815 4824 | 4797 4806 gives 19.7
